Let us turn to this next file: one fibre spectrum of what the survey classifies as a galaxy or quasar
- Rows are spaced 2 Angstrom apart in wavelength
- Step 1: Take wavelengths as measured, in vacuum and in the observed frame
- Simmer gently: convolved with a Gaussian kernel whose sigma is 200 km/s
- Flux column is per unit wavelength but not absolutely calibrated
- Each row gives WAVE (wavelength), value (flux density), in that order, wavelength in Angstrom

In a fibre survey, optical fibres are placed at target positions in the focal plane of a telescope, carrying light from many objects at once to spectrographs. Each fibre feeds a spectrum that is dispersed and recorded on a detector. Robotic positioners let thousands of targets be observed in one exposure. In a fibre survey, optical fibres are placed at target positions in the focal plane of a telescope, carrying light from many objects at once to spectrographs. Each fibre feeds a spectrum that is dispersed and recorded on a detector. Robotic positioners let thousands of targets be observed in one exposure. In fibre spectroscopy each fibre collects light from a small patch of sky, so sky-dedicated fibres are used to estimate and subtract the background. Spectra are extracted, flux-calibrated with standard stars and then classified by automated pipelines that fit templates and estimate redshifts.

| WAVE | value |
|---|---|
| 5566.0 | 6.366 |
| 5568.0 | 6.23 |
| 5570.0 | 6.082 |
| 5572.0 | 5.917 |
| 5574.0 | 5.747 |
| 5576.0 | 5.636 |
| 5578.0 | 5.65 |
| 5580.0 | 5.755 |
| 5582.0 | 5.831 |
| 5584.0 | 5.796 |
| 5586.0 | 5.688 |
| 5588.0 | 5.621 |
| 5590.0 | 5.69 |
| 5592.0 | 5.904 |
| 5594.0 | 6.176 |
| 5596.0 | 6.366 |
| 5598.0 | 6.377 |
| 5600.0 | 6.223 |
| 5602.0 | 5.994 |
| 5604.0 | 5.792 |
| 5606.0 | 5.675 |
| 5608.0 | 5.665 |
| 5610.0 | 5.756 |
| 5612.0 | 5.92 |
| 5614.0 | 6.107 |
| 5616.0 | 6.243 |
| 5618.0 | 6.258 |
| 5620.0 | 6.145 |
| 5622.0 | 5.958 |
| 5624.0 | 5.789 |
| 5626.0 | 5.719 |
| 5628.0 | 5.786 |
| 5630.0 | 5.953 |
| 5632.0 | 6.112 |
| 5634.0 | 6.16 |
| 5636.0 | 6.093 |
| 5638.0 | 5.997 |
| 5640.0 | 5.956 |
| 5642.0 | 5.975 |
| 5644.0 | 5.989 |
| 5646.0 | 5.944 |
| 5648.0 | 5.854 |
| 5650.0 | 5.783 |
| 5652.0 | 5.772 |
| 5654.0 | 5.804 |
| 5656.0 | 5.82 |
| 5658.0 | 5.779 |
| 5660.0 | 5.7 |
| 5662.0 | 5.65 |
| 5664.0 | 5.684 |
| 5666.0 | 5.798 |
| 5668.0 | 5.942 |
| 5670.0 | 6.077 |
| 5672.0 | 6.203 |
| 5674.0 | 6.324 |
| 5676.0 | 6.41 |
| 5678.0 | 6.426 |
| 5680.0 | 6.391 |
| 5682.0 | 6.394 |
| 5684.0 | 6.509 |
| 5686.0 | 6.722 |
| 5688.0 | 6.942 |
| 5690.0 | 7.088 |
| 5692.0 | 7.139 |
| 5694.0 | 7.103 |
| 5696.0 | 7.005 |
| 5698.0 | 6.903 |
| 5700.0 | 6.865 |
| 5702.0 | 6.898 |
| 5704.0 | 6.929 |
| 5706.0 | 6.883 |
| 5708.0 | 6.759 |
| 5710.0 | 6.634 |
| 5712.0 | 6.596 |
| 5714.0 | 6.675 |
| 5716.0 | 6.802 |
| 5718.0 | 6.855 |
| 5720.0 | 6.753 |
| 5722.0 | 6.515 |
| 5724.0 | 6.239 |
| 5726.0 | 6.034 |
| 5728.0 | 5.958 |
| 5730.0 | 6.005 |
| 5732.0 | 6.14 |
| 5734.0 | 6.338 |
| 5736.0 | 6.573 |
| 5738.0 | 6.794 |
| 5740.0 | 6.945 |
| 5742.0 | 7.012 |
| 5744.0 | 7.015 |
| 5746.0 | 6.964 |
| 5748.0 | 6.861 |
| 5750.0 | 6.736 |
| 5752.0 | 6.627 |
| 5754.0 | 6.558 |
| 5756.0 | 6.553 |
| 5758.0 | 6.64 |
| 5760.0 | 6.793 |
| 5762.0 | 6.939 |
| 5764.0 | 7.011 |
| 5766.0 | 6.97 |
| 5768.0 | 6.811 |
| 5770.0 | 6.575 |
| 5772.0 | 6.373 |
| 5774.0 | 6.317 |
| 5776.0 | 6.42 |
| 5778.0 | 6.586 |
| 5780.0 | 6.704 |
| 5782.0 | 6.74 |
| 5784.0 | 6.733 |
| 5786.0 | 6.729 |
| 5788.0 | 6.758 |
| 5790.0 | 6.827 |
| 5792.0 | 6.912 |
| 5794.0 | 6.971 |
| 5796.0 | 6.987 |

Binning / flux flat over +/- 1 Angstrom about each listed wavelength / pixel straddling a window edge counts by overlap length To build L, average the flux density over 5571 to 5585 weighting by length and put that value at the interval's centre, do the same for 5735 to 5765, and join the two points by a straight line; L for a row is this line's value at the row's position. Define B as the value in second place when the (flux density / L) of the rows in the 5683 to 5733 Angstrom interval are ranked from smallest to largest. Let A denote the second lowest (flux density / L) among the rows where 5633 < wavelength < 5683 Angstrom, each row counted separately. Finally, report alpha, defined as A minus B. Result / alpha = 0.01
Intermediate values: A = 0.905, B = 0.899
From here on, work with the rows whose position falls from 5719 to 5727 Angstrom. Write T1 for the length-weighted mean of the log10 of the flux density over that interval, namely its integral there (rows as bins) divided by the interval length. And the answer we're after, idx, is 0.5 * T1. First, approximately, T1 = 0.80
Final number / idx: 0.402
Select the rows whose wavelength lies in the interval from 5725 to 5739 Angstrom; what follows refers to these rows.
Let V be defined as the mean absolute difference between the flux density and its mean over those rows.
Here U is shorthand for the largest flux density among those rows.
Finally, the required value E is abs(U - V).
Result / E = 6.53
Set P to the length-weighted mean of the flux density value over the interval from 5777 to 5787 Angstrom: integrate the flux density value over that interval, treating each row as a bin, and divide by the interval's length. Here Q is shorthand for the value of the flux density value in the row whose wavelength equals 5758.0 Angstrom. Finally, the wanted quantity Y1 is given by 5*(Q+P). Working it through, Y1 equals 67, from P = 6.7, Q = 6.64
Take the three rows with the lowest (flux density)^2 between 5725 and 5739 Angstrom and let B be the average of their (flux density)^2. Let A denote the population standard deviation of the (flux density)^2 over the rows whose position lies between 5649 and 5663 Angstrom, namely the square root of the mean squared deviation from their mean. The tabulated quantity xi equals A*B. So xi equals 23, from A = 0.6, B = 36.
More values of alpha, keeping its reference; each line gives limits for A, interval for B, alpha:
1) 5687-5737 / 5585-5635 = -0.05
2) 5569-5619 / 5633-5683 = 0.05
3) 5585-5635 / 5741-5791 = 0.03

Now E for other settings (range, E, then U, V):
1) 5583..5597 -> 6.15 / 6.366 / 0.22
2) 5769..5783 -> 6.60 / 6.74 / 0.14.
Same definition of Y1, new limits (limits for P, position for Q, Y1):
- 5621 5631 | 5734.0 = 61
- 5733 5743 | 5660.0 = 62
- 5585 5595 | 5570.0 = 59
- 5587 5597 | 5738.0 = 64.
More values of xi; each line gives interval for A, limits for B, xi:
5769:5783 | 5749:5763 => 86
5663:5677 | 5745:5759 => 131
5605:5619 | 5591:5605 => 99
